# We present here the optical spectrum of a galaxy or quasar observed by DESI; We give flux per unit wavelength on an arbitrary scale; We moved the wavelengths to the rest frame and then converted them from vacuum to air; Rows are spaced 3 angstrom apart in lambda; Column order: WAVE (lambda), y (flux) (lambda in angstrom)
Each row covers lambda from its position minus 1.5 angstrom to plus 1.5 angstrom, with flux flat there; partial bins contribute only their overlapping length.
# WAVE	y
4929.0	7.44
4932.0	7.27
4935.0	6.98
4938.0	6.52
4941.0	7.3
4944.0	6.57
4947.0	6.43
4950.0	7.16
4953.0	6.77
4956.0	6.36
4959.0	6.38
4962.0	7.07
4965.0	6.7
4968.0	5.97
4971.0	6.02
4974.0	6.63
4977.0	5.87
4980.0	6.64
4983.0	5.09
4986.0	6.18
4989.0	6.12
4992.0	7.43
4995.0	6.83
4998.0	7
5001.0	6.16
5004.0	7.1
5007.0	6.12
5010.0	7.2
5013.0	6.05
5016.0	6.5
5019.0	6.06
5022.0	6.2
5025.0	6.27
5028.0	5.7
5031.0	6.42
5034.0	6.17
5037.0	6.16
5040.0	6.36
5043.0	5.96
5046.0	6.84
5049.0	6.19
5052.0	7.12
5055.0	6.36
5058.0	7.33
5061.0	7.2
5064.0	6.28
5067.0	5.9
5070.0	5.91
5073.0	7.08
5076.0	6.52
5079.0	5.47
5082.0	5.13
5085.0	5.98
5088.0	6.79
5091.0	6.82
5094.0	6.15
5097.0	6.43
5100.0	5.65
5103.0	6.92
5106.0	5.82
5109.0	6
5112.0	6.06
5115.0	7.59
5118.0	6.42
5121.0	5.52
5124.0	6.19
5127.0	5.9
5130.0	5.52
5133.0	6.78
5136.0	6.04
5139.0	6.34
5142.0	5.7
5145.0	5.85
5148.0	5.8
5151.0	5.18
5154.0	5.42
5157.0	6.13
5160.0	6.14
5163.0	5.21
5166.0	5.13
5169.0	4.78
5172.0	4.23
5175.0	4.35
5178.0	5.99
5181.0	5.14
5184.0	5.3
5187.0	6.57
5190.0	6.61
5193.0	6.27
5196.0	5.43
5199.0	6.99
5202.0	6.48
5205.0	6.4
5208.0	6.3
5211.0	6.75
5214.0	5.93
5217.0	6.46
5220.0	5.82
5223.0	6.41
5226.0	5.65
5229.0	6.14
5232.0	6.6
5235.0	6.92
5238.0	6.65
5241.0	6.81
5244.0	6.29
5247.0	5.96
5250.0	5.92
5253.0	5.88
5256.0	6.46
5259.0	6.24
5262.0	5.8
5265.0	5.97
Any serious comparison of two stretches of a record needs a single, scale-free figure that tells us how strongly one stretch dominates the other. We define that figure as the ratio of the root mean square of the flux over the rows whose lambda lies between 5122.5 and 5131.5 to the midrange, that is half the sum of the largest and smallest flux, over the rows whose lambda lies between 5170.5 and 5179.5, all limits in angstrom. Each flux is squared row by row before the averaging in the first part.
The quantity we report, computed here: 1.15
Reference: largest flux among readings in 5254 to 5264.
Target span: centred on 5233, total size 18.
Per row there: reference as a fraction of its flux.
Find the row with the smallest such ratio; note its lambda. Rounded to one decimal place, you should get 5235.0 angstrom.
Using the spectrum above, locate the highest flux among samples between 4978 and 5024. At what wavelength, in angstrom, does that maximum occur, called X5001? 4992.0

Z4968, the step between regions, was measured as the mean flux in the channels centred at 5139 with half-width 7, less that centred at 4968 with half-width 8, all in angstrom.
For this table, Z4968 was -0.3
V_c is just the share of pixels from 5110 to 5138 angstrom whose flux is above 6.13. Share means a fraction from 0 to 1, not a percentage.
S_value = 0.44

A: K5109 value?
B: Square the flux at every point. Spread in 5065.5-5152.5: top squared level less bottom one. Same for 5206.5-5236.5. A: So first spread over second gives 1.96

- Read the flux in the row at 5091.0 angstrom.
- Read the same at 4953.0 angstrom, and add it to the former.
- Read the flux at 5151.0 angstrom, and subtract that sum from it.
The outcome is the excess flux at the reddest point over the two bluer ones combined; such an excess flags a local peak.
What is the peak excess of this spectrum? -8.4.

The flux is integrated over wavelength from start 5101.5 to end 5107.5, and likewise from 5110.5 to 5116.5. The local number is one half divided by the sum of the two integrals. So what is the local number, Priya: 0.0063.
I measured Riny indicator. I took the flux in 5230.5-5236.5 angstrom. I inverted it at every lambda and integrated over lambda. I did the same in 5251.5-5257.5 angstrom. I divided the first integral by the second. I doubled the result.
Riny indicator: 1.82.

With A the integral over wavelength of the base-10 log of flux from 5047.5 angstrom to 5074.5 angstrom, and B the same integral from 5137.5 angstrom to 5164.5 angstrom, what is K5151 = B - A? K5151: -1.6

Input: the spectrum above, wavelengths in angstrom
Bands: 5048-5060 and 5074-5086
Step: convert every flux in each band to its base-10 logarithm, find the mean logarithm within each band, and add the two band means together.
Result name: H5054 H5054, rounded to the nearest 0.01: 1.59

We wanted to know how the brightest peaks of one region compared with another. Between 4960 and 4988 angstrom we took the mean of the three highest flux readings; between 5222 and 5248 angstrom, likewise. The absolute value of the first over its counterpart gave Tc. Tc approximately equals 1.00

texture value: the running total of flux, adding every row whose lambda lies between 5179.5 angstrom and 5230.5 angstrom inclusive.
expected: 105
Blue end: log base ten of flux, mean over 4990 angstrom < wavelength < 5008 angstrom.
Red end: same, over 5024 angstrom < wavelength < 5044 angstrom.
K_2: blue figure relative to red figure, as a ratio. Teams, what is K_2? 1.05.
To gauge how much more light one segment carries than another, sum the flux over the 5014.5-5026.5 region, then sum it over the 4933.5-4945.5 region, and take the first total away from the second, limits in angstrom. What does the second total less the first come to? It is 2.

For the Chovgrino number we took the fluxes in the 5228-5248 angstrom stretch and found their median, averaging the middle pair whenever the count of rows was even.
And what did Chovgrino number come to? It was 6.6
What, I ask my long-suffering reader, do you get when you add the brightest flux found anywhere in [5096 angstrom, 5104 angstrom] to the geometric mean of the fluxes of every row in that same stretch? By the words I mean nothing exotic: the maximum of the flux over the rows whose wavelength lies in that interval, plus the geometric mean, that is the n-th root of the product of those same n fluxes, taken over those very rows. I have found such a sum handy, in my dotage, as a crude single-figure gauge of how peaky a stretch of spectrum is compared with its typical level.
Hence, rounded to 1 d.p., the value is 13.2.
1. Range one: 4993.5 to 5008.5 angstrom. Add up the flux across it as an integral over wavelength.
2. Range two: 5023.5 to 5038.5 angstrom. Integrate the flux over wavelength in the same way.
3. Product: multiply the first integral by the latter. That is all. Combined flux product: 9182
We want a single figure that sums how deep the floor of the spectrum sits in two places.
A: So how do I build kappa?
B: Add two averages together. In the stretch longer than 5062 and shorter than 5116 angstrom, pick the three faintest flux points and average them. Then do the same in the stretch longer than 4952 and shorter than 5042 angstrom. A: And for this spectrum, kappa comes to 11.0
